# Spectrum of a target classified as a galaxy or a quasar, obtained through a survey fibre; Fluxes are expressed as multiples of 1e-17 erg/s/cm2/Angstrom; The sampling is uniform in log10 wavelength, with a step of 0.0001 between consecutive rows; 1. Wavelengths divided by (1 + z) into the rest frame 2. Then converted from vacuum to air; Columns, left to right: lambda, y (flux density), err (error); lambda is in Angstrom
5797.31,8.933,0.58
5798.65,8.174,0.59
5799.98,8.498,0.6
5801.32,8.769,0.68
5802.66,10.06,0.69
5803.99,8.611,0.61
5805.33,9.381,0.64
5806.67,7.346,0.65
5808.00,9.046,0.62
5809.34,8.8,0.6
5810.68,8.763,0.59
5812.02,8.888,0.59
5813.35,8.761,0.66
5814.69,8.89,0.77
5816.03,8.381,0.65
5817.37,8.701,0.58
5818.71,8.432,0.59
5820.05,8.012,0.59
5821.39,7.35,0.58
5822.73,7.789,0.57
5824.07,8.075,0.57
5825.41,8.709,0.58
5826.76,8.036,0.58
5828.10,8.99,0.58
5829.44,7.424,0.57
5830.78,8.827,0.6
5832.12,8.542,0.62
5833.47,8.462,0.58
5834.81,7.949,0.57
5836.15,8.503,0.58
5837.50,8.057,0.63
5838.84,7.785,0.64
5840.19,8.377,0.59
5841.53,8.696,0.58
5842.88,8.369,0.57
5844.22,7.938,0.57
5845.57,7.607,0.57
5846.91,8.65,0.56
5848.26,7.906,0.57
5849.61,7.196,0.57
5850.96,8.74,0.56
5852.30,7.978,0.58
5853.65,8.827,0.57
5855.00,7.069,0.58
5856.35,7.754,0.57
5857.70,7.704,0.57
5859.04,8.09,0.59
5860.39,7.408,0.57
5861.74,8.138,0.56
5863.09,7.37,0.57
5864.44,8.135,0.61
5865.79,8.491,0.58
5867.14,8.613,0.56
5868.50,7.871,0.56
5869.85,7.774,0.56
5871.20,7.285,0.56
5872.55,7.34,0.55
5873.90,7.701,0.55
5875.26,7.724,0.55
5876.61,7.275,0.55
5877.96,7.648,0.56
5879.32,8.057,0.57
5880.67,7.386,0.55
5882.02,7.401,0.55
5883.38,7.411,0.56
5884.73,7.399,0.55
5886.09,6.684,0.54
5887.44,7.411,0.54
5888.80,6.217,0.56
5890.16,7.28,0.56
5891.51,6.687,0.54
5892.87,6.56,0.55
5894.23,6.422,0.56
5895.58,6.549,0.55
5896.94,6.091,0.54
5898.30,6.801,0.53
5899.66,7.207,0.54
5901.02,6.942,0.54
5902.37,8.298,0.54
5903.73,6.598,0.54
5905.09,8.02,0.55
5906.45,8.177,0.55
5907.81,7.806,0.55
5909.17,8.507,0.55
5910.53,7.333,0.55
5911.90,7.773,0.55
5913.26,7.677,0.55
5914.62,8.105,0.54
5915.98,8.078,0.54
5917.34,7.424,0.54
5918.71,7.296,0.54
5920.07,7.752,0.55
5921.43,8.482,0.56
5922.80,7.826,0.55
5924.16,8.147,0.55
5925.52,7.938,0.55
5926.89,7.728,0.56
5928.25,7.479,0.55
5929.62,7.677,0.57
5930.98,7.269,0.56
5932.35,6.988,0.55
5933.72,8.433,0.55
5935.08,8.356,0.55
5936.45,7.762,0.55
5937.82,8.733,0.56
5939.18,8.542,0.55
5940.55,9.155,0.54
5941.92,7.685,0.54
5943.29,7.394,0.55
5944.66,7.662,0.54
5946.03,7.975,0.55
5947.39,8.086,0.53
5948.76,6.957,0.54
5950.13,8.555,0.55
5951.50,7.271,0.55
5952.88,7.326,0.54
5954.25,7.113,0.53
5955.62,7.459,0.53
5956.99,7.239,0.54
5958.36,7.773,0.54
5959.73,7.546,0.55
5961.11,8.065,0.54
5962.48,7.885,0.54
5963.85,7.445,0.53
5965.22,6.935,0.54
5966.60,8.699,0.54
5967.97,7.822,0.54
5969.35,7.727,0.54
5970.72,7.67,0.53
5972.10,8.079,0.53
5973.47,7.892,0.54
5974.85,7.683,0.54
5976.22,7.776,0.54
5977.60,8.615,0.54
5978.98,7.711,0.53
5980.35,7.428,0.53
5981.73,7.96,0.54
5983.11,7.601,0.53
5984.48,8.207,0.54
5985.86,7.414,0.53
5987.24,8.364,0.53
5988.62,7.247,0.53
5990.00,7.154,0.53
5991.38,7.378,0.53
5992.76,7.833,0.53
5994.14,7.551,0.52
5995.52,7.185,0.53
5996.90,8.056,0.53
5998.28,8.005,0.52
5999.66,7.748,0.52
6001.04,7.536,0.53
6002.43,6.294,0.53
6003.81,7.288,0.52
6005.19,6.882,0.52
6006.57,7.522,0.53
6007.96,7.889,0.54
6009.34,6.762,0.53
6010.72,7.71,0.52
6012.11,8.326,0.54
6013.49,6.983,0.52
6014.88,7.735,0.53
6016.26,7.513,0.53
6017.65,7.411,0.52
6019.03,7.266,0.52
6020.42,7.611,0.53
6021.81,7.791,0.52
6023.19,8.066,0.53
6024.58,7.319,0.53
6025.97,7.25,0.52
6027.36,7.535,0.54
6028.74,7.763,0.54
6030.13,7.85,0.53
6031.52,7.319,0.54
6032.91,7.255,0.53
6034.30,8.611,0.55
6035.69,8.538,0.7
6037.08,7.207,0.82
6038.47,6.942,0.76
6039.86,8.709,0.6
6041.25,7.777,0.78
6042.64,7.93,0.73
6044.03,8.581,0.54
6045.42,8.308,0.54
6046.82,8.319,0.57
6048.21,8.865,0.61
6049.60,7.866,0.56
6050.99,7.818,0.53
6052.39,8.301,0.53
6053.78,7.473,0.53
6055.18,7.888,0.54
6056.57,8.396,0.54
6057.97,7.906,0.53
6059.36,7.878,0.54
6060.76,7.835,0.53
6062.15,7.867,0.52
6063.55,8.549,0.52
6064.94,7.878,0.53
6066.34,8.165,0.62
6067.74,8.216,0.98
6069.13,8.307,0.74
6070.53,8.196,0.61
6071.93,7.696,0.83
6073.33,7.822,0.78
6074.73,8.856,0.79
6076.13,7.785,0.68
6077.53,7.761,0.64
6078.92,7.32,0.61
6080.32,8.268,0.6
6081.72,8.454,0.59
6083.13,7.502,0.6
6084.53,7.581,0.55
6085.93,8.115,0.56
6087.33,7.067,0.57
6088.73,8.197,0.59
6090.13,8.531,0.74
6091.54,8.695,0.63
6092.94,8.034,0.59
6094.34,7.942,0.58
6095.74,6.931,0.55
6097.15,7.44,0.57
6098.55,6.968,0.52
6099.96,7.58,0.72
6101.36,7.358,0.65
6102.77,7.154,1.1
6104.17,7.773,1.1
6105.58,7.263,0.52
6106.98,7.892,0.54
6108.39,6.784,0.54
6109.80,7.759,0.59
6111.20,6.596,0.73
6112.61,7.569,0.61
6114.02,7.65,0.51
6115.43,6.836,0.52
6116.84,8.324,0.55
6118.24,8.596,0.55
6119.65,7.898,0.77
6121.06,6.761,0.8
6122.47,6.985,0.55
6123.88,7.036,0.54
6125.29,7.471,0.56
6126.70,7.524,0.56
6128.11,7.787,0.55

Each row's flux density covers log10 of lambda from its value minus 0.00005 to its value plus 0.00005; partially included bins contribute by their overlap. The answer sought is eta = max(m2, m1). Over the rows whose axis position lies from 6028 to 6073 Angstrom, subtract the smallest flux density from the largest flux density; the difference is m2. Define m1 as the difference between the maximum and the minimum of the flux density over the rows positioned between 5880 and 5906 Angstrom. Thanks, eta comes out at 2.2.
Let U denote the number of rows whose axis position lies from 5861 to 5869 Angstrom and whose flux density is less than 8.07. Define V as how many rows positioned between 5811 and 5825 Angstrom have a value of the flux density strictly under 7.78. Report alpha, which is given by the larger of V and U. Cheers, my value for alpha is 2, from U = 2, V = 1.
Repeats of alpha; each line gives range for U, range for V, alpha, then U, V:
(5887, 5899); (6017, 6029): 9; 9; 7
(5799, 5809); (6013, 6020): 5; 1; 5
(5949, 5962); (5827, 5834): 8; 8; 1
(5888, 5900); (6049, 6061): 9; 9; 1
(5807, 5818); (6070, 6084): 4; 0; 4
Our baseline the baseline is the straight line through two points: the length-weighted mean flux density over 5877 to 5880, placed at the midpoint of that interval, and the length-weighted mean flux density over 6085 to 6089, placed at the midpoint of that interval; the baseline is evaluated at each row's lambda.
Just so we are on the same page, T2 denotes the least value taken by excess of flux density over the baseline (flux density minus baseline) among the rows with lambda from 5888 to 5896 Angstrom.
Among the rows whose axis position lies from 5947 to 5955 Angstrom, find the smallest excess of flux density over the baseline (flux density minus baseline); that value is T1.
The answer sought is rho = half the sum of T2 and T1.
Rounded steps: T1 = -0.8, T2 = -1.58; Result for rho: -1.20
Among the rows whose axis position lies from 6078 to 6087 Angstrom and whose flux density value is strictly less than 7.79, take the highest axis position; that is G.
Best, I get 6084.53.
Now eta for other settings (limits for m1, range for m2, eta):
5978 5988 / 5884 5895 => 1.2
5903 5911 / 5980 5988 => 1.9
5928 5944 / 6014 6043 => 2.2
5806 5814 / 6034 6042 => 1.8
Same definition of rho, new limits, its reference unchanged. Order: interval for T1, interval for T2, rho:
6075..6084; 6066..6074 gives -0.24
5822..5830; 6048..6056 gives -0.33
